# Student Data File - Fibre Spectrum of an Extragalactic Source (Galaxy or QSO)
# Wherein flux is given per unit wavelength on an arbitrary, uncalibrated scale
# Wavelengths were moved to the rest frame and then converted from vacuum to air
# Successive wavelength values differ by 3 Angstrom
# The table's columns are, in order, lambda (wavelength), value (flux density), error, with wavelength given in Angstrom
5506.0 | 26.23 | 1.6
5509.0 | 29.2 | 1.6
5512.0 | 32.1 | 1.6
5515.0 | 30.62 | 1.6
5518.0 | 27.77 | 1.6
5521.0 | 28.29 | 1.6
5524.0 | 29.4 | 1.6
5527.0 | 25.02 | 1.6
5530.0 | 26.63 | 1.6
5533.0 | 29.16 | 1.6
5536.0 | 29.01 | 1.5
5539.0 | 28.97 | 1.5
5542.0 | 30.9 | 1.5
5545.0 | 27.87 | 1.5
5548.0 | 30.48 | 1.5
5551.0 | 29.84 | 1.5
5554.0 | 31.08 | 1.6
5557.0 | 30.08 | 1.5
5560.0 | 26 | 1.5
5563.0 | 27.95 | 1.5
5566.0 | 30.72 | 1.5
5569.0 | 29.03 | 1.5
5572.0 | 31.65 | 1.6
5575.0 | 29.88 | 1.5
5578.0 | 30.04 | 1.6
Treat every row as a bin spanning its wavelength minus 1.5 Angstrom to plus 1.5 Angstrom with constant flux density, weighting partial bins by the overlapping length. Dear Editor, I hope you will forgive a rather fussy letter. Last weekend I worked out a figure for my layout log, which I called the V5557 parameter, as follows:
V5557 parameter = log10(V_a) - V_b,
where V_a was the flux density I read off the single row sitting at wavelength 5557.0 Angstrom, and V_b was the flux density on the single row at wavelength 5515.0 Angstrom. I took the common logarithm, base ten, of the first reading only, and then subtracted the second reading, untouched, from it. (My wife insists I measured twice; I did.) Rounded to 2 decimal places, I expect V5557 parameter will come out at -29.14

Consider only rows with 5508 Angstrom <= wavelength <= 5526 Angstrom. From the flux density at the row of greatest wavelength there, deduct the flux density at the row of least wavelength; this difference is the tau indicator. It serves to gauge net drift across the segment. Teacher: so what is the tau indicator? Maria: 0.2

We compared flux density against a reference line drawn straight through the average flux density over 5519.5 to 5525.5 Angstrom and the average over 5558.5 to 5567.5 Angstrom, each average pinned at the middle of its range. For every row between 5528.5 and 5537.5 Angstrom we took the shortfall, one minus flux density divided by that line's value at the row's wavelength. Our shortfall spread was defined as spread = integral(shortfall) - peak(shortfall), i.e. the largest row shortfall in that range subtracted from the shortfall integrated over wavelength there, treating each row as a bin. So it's 0.1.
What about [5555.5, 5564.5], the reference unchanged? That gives 0.0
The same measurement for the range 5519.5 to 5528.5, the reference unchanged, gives 0.3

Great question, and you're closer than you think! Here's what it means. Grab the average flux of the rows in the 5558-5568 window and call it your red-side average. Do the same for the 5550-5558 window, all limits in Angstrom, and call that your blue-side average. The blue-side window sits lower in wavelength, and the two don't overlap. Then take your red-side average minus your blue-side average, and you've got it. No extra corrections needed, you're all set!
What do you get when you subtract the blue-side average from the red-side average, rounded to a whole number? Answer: -2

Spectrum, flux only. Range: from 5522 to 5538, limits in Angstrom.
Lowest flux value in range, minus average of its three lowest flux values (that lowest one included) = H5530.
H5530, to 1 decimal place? -1.9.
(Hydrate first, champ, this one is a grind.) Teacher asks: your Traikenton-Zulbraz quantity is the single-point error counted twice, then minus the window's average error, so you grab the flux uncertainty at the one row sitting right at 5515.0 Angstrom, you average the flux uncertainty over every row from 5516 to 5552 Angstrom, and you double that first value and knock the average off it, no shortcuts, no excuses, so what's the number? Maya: 1.65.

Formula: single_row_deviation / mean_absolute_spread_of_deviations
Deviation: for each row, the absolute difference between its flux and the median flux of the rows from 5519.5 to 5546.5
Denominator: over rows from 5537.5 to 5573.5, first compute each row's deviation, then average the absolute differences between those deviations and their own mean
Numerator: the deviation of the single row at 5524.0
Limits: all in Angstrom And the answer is 0.6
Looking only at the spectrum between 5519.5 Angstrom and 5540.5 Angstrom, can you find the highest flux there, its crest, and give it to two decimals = 29.40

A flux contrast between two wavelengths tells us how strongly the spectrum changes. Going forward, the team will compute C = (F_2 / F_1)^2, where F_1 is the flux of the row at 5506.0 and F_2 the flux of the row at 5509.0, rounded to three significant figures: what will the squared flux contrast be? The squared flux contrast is 1.24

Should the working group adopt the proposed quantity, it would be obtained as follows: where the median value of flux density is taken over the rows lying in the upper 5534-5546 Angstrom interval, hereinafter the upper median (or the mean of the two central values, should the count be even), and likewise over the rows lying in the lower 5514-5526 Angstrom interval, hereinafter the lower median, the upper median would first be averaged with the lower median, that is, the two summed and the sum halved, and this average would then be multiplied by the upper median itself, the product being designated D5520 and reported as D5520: 838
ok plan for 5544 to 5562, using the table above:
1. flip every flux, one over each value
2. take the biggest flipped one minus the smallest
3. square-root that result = 0.0793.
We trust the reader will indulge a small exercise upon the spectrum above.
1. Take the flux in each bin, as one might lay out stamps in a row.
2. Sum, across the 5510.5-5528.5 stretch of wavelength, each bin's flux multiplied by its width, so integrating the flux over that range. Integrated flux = 520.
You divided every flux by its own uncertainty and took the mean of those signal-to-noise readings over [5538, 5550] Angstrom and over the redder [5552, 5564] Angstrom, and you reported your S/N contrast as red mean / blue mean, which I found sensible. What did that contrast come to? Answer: 0.96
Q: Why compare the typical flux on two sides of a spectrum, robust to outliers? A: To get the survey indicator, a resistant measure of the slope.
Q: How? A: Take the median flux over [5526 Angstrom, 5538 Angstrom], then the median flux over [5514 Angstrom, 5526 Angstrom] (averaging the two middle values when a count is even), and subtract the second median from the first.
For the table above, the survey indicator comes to -1.0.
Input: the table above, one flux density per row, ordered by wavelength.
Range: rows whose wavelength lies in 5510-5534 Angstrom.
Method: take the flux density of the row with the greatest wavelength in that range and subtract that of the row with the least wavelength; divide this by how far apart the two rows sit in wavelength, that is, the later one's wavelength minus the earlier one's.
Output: -0.1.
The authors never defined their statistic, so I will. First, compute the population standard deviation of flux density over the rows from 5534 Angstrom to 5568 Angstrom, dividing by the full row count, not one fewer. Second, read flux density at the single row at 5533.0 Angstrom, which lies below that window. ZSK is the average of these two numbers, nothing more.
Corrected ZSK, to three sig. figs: 15.3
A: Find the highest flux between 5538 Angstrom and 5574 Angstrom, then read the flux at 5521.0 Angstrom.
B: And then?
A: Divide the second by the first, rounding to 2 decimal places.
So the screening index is 0.89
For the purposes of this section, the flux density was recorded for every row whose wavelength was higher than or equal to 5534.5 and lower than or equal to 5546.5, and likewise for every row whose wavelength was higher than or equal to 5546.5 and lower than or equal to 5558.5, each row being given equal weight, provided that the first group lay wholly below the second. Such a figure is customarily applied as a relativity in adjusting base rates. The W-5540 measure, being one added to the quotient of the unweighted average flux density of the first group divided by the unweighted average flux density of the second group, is 1.96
